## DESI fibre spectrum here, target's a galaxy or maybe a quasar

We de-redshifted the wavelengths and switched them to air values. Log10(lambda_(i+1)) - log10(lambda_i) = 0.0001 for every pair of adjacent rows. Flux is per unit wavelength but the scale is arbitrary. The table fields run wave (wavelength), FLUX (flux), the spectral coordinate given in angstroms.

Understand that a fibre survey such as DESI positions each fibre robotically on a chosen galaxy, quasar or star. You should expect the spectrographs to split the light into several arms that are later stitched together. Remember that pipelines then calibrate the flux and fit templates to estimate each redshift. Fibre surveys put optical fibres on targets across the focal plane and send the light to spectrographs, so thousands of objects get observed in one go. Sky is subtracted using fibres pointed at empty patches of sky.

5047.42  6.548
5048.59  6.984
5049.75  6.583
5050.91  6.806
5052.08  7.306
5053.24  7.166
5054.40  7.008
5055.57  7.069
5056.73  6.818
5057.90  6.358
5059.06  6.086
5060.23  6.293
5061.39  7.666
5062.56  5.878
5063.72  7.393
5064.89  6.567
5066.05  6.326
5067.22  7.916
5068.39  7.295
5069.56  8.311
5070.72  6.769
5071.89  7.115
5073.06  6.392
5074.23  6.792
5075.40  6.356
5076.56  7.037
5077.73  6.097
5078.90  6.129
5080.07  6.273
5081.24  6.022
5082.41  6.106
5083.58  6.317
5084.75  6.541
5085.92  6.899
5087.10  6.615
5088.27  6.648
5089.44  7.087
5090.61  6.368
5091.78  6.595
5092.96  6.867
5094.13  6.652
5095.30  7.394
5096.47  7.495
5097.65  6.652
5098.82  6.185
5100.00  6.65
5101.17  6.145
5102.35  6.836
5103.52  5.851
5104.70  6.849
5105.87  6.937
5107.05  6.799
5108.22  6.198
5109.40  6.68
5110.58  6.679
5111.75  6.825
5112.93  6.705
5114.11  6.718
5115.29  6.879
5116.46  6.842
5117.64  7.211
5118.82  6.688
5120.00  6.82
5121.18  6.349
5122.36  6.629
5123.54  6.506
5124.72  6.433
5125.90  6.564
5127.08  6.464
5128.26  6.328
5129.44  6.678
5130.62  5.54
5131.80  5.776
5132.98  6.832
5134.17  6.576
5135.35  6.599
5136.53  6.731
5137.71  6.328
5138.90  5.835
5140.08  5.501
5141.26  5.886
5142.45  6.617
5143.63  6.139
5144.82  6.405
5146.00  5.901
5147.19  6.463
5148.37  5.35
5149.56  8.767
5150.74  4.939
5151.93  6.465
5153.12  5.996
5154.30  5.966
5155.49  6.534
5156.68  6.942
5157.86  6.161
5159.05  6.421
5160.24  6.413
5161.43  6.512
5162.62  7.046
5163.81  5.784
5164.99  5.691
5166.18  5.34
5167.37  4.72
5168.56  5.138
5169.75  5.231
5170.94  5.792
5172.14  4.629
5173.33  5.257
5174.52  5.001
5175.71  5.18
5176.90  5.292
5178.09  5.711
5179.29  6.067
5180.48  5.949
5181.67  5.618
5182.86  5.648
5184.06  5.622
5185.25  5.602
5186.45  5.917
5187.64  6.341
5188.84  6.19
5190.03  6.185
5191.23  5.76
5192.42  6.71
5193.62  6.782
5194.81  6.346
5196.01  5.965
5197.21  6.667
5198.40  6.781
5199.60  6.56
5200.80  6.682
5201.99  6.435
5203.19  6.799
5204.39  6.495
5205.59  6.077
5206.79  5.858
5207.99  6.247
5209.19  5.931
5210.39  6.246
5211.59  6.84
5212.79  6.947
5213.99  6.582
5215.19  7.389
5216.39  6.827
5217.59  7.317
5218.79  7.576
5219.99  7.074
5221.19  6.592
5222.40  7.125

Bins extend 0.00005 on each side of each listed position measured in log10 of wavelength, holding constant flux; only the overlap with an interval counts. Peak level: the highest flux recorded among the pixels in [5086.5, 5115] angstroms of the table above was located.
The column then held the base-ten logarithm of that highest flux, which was 0.87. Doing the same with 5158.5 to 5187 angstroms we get 0.85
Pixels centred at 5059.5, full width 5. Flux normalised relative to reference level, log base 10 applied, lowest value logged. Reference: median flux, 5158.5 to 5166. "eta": -0.023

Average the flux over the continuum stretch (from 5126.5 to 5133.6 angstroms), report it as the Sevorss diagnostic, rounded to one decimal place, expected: 6.3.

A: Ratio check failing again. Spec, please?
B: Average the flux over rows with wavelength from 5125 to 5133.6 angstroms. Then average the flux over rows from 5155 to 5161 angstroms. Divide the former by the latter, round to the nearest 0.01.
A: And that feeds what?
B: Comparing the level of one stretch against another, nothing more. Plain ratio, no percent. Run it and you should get 0.97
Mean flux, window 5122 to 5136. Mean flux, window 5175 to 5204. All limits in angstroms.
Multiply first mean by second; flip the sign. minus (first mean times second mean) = -39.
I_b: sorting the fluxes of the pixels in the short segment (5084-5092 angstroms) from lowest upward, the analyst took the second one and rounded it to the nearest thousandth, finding 6.541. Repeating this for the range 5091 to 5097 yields 6.652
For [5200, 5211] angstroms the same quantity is 5.931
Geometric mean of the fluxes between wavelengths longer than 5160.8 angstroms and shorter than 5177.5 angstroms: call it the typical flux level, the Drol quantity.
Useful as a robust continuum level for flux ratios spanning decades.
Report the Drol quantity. 5.4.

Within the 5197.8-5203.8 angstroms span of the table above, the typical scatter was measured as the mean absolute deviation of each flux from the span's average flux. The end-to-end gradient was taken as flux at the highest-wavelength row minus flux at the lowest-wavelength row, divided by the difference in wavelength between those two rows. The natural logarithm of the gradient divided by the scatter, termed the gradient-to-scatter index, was -3.5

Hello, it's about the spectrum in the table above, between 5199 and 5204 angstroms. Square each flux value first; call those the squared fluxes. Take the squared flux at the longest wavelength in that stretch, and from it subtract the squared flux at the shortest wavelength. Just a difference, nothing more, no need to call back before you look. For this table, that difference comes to 3.2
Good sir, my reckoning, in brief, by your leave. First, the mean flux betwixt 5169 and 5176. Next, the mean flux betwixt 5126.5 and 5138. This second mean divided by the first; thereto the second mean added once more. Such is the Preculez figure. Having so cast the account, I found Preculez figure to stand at 7.62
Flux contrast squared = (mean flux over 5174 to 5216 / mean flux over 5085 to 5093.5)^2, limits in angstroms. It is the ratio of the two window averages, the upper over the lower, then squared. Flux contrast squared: 0.85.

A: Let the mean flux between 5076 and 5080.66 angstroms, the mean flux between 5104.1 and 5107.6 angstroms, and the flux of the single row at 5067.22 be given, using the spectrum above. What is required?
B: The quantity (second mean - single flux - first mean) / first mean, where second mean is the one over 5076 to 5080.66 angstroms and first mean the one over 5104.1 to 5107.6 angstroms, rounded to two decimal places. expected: -1.22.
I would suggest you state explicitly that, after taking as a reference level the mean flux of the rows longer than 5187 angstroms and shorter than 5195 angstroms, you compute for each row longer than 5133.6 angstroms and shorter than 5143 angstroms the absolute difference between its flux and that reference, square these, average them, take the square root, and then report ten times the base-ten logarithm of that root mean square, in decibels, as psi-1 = -3.6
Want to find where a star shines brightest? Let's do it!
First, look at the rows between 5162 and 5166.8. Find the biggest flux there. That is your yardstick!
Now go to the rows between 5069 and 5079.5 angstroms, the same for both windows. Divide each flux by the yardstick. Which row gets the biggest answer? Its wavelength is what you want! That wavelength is 5069.56 angstroms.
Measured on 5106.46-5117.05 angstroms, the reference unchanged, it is 5115.29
